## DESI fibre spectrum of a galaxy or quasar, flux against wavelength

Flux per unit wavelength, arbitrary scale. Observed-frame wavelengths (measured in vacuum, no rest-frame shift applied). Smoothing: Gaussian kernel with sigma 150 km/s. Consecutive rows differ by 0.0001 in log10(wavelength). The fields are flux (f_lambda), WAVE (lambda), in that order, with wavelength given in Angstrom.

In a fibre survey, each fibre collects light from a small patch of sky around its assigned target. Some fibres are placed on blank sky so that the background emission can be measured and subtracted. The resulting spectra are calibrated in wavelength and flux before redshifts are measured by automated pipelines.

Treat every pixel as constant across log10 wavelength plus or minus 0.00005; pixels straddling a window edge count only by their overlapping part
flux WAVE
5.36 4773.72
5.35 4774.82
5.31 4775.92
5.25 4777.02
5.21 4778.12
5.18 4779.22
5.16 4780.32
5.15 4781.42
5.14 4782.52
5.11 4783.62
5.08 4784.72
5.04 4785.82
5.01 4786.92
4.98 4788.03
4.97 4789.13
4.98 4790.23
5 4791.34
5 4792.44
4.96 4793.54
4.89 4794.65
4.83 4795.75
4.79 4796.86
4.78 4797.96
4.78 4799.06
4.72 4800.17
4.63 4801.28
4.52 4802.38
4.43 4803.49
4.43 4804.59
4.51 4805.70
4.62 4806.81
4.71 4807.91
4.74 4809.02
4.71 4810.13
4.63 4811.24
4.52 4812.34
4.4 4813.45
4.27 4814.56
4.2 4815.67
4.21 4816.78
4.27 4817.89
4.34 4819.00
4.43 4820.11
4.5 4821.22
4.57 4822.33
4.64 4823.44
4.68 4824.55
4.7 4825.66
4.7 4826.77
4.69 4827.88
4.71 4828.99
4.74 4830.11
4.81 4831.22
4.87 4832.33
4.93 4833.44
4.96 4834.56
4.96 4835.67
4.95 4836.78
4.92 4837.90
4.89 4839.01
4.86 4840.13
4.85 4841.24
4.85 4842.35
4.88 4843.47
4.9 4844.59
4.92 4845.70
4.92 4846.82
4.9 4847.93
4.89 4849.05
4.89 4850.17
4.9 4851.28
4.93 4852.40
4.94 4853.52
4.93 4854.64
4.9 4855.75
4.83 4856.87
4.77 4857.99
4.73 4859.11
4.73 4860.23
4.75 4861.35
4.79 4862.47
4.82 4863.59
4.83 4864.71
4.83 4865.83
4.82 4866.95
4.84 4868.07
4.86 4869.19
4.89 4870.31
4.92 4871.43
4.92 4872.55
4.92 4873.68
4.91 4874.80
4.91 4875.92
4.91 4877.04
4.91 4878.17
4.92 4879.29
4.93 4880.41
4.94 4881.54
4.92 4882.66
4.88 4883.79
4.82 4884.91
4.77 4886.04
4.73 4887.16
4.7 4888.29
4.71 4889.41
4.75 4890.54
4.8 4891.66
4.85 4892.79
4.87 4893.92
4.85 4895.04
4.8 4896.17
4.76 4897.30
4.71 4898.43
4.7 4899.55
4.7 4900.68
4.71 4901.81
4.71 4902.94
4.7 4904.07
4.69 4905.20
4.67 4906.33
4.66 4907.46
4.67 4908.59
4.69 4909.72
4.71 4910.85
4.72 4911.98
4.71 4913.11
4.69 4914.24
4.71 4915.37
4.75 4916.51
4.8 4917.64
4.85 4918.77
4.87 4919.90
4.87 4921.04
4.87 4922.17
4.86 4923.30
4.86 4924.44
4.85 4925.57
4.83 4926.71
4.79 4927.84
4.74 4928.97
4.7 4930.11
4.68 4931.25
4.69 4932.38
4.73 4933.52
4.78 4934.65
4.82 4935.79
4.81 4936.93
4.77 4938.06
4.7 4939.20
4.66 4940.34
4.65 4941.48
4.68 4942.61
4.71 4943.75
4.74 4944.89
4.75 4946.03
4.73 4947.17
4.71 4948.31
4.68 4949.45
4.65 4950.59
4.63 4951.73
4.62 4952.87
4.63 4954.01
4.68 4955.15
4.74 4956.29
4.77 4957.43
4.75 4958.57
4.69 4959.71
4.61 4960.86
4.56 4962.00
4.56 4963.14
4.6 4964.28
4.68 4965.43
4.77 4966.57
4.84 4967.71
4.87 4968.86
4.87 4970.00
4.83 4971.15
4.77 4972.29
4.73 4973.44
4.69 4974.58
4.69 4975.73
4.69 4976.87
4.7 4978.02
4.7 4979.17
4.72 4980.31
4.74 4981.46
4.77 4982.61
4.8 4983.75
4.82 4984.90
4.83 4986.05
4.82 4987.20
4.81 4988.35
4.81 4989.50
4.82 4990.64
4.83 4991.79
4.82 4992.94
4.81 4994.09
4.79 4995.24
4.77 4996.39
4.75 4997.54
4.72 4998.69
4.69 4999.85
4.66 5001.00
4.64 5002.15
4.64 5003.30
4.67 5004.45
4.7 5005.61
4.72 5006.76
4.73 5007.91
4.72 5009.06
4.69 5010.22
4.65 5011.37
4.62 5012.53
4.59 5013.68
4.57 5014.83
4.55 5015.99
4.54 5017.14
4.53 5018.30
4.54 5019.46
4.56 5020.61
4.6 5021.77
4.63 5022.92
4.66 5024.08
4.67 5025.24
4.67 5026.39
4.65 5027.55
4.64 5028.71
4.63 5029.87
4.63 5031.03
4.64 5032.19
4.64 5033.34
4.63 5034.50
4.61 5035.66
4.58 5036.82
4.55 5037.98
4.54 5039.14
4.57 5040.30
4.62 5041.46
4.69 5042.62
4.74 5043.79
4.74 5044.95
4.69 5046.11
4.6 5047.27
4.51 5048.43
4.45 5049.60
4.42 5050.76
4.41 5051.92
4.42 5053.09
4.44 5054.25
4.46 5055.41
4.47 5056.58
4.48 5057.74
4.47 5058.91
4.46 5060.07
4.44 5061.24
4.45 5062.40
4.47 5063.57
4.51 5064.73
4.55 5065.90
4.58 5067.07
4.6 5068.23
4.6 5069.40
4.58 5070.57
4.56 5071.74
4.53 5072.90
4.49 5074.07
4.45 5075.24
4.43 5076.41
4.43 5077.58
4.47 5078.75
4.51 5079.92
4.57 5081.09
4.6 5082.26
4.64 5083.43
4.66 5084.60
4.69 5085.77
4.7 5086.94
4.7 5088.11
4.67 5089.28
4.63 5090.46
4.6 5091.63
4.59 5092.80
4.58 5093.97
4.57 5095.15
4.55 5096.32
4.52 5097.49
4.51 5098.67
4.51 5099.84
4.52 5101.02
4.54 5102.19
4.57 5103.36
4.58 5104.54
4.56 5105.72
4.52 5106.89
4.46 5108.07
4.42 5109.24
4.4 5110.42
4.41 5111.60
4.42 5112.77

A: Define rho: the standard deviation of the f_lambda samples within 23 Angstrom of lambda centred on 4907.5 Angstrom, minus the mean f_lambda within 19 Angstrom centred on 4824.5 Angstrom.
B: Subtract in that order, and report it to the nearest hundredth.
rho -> -4.54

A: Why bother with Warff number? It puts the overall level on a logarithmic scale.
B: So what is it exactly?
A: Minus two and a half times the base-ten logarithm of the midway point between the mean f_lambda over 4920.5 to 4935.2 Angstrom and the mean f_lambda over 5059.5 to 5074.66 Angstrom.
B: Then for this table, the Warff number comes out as -1.67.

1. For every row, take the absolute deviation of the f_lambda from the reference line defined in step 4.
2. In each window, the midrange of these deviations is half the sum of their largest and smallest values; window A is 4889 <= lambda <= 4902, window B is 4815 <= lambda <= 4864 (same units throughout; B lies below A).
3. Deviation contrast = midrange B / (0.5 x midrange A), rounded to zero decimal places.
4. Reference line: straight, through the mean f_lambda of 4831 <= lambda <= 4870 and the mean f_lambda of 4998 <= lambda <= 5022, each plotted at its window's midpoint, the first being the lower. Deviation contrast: 14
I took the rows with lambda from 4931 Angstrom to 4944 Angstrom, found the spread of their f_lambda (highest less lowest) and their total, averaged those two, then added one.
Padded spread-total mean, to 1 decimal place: 29.4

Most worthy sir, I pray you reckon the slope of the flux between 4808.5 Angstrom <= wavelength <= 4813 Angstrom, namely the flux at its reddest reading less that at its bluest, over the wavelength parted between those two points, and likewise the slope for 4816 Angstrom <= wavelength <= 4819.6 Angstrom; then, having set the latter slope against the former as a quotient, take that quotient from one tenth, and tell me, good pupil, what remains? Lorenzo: 1.0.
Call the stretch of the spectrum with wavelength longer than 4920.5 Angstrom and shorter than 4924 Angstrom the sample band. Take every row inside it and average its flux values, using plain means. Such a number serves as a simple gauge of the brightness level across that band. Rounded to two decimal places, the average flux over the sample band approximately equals 4.87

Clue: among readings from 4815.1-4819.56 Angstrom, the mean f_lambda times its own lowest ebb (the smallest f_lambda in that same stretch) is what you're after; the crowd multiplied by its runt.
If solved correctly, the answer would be 17.9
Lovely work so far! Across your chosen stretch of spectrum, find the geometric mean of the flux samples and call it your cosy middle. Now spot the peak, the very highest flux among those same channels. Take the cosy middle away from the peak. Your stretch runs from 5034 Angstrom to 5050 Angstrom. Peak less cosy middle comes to 0.13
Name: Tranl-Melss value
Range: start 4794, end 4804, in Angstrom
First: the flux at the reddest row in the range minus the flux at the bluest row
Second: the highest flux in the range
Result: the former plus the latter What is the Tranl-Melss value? 4.43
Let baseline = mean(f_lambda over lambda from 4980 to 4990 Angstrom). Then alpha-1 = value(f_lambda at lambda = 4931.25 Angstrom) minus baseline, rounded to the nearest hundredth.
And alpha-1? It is -0.11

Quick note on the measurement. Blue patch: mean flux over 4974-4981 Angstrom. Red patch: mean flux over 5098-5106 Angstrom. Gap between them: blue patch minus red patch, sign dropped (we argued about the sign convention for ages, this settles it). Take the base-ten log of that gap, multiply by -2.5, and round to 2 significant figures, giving 2.0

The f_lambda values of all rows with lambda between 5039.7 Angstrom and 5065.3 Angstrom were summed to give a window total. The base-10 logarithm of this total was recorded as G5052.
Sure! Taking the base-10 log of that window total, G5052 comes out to 2.00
